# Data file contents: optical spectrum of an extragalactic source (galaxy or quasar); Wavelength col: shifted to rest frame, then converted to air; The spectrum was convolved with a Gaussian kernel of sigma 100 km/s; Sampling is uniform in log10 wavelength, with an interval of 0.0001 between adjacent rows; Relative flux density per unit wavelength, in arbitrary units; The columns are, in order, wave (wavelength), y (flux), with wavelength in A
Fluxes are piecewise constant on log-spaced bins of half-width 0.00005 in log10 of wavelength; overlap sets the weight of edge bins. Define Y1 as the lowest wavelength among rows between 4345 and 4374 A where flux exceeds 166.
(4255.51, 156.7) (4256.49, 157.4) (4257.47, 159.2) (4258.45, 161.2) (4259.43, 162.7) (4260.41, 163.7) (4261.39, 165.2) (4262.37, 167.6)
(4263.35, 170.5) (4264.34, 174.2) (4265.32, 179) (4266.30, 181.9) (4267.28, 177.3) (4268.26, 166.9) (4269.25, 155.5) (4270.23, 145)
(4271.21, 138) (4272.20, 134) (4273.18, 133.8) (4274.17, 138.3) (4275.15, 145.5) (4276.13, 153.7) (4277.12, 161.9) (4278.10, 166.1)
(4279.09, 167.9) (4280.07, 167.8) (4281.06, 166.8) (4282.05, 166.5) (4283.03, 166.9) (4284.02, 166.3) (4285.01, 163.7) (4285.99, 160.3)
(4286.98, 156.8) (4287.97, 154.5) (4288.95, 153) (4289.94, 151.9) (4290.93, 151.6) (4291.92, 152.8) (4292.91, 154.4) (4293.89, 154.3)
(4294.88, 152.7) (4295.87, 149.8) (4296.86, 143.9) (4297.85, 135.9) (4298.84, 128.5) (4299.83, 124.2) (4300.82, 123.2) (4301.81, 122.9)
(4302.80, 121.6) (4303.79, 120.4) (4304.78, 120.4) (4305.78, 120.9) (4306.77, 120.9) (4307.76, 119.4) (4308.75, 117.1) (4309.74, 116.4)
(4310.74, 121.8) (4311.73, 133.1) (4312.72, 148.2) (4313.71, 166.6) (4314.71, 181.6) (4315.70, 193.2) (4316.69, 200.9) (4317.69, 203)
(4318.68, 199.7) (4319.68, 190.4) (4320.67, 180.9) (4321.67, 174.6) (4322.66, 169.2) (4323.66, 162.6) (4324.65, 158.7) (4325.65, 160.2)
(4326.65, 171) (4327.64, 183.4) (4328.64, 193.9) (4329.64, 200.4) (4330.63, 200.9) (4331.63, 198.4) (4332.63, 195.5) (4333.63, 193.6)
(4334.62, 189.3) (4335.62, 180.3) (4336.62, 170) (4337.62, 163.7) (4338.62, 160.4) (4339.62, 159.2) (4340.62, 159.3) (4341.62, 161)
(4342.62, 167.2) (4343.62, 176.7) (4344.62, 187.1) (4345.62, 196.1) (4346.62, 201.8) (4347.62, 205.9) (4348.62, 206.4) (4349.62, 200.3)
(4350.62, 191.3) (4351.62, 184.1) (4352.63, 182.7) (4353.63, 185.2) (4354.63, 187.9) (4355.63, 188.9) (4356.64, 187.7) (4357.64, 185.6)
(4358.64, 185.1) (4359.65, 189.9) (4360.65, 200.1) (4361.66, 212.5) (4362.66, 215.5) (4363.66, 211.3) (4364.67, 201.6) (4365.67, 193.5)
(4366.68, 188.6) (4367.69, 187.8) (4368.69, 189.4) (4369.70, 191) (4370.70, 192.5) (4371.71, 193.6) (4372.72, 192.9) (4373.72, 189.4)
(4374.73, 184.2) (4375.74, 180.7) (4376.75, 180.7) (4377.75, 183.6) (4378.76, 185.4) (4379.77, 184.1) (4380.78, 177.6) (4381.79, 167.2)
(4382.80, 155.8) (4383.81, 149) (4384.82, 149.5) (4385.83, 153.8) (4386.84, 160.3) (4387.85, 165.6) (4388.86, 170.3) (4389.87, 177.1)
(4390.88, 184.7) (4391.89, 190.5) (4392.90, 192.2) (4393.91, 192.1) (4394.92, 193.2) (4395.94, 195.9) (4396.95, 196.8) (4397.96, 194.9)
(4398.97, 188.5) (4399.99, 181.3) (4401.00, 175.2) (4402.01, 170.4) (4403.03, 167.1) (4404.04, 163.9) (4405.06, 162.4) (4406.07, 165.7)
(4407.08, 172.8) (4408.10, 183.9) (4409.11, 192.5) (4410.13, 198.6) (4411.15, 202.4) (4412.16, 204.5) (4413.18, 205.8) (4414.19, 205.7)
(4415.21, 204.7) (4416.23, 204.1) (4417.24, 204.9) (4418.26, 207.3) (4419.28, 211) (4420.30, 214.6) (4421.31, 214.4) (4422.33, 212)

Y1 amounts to 4345.62 A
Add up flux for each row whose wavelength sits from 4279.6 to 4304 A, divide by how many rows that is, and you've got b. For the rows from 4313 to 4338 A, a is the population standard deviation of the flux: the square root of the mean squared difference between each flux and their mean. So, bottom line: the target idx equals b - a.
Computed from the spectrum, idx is 134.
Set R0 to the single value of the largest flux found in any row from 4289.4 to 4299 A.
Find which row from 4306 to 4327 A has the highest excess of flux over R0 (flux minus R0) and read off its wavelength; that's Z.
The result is 4317.69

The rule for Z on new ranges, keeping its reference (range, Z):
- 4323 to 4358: 4348.62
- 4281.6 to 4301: 4283.03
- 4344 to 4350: 4348.62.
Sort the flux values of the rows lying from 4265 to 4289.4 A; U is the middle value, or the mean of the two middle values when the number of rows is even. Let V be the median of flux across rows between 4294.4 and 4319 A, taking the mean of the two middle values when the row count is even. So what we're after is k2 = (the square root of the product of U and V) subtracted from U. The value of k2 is 18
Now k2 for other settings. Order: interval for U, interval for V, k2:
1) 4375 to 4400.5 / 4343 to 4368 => -4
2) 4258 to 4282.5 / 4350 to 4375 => -12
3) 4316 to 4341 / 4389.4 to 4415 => -5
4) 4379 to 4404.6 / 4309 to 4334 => -2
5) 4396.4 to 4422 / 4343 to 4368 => 3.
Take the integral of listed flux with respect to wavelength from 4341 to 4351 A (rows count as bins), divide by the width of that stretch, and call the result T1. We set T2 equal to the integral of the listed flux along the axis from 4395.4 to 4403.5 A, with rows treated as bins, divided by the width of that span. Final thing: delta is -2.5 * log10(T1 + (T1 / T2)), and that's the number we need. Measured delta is -5.70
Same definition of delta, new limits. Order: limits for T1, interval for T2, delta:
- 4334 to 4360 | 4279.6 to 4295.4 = -5.66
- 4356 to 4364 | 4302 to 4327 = -5.75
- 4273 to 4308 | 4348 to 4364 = -5.42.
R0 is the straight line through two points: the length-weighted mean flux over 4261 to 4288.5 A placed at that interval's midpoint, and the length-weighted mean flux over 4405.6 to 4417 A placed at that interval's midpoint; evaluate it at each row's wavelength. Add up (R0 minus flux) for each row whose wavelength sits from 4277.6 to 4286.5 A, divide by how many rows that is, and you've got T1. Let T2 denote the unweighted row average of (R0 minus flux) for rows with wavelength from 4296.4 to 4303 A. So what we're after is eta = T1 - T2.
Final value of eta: -42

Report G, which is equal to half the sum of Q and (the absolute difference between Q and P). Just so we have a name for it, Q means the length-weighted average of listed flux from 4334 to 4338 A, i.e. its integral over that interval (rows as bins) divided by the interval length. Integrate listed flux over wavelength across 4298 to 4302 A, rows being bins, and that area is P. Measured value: 252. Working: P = 503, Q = 177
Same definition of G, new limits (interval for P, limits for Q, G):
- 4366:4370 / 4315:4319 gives 378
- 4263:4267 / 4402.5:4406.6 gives 353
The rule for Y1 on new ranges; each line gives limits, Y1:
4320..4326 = 4320.67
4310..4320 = 4313.71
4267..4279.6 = 4267.28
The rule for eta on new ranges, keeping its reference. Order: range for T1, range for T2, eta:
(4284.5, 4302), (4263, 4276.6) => 16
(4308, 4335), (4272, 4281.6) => -9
